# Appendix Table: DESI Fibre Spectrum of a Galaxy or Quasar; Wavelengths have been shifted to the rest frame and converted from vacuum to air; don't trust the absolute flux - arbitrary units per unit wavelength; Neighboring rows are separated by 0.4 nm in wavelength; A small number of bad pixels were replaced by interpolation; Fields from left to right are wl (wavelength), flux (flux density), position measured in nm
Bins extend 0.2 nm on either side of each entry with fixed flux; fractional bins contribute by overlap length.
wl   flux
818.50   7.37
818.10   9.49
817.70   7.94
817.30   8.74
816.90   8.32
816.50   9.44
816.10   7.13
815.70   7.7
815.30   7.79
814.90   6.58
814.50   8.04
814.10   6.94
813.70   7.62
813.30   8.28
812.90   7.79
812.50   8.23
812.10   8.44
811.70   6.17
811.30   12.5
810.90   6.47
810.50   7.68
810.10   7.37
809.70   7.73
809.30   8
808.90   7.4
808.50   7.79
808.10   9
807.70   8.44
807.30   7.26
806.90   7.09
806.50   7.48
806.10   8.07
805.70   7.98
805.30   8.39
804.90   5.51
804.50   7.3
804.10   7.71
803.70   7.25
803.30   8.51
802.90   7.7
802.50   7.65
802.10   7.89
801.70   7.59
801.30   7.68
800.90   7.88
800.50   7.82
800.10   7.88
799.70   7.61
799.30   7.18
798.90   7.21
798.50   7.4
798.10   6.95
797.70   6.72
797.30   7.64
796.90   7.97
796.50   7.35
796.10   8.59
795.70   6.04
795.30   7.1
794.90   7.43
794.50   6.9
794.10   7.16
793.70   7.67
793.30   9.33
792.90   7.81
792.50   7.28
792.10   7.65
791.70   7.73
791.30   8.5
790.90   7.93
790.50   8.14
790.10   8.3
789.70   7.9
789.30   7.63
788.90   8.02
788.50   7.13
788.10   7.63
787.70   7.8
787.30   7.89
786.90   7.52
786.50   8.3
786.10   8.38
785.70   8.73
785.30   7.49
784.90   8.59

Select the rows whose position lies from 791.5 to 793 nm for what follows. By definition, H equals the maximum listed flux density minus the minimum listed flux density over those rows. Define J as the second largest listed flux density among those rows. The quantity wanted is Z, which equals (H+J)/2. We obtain 4.13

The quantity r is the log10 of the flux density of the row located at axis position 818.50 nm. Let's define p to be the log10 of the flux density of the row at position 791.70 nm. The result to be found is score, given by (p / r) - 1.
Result 0.024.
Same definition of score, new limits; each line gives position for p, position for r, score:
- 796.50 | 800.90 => -0.034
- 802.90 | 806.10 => -0.022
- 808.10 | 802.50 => 0.080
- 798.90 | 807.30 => -0.003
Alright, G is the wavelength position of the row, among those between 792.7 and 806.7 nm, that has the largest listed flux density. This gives 793.30 nm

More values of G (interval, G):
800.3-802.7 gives 802.10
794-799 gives 796.10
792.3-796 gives 793.30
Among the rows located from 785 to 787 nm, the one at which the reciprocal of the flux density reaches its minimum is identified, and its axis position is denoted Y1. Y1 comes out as 785.70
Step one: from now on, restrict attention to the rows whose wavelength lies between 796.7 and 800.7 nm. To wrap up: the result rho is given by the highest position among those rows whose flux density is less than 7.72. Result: 799.70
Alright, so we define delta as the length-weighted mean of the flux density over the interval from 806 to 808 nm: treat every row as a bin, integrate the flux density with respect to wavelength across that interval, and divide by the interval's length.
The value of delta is 7.71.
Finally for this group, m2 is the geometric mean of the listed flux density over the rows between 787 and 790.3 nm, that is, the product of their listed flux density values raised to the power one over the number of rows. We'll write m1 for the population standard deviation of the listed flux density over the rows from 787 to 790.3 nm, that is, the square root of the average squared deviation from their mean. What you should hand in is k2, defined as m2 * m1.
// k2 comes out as 2.5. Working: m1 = 0.32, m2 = 7.78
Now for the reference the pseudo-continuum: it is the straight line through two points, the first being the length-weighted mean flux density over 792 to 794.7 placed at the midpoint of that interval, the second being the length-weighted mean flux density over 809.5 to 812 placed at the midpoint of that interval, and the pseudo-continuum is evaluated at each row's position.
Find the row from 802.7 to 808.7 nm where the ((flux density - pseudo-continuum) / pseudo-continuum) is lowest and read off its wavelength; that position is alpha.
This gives 804.90 nm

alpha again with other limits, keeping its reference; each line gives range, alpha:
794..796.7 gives 795.70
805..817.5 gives 811.70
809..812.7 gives 811.70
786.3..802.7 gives 795.70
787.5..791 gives 788.50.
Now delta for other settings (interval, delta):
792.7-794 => 8.18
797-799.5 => 7.21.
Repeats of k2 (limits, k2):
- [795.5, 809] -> 5.0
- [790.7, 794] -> 4.8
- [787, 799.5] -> 4.6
